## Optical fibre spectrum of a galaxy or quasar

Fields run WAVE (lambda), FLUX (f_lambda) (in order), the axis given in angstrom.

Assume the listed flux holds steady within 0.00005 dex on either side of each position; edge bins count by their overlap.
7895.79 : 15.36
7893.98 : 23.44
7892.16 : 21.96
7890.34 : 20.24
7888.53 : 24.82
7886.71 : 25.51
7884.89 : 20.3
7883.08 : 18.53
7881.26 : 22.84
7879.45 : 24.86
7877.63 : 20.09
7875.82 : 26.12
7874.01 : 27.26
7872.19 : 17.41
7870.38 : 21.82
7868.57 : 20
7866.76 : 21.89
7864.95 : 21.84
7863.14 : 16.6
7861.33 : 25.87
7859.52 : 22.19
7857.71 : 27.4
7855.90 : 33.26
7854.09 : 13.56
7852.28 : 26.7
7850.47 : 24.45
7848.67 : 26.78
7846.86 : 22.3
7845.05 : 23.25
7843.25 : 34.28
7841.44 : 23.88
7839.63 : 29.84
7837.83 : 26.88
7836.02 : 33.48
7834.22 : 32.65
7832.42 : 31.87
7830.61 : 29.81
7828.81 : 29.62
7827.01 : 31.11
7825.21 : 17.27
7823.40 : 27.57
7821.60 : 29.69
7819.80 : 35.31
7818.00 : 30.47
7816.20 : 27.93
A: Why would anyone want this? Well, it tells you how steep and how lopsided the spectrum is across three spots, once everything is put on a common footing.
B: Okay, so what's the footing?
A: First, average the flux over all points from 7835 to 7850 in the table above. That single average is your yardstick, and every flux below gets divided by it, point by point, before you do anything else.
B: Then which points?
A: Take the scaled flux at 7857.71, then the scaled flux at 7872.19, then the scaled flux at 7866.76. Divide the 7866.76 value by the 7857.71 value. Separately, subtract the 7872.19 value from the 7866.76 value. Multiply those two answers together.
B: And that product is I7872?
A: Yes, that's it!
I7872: 0.13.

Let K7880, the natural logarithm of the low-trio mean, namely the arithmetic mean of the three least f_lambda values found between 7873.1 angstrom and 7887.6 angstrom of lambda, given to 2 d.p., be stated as 2.98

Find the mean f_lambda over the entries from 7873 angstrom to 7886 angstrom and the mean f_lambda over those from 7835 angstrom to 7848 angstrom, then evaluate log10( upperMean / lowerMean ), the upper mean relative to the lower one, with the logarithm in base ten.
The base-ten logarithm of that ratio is -0.08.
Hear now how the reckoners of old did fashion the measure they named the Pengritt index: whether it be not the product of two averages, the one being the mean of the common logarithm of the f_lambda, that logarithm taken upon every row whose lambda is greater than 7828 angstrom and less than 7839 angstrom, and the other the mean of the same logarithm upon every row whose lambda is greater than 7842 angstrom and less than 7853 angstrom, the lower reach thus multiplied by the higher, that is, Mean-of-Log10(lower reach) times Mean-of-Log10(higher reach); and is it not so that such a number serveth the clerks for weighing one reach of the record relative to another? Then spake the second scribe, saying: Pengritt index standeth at 2.10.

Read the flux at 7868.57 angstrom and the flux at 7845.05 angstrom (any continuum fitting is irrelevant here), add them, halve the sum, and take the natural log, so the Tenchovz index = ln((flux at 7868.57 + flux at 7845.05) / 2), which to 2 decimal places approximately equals 3.07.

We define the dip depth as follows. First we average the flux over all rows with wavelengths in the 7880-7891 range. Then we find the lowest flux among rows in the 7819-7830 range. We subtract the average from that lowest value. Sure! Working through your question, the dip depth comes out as -5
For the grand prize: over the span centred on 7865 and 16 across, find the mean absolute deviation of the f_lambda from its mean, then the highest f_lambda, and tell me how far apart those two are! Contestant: 25.0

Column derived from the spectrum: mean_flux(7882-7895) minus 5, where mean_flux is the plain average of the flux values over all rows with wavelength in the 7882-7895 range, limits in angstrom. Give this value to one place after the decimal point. 17.1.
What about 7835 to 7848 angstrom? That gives 22.7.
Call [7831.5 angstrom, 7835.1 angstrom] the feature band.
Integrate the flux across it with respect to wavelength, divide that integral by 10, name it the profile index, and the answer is 11.6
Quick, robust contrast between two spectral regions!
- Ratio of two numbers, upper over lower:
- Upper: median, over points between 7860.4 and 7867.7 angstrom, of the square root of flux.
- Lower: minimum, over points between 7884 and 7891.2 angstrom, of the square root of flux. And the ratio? 1.04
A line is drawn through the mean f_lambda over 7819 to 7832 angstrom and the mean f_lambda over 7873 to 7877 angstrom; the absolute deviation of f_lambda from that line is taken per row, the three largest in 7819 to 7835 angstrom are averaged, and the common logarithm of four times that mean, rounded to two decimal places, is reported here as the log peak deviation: 1.47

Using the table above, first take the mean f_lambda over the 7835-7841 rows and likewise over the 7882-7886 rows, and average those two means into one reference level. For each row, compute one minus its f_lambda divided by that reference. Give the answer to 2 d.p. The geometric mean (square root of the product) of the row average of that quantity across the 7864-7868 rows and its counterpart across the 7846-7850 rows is 0.03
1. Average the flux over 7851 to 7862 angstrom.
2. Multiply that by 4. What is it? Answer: 99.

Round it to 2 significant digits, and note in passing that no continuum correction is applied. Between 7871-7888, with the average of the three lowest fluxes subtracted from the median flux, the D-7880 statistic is 4.2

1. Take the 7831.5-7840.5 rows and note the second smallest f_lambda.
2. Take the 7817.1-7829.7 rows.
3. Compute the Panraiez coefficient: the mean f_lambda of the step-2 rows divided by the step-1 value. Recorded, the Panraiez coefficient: 1.0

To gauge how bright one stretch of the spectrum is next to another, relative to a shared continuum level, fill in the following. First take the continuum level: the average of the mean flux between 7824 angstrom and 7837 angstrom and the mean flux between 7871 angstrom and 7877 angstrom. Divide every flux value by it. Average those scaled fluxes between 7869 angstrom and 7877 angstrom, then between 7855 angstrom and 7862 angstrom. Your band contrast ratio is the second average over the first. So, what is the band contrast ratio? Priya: 1.2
